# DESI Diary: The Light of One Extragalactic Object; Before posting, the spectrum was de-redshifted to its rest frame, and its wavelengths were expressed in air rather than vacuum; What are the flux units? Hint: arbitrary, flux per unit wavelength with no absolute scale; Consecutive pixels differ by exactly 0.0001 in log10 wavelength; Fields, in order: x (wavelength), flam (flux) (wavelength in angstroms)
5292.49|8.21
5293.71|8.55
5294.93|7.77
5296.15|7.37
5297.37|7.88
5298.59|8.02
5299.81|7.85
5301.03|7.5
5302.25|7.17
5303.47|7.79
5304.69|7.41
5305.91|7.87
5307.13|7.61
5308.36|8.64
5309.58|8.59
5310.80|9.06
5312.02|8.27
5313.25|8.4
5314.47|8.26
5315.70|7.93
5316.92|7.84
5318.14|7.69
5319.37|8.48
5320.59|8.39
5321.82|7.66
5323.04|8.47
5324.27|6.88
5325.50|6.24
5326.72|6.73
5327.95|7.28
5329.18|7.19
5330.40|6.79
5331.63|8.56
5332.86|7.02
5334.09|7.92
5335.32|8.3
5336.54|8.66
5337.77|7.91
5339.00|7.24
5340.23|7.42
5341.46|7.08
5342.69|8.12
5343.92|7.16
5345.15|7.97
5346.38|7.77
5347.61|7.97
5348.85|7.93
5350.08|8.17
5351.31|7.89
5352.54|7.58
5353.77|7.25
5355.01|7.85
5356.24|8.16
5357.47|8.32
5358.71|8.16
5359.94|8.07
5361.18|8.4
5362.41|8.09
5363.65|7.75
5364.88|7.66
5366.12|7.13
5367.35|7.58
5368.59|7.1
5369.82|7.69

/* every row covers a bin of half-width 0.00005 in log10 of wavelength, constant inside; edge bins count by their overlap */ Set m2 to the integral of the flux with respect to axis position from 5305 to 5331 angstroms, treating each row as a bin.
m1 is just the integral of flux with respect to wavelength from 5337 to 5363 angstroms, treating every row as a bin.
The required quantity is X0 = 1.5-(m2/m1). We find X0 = 0.502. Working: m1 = 204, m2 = 203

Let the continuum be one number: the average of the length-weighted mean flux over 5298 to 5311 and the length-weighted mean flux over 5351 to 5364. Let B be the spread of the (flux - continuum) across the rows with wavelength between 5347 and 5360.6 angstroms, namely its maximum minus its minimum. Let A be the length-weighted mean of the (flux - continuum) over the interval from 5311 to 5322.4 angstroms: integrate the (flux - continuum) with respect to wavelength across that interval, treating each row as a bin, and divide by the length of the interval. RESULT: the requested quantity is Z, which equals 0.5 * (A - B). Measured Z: -0.44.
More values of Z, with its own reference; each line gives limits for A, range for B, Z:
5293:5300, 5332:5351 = -0.83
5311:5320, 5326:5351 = -0.85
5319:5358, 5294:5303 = -0.55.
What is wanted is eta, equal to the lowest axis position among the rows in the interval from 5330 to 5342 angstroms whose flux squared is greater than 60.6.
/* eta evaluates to 5331.63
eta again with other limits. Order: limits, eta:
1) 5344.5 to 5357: 5345.15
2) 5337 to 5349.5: 5337.77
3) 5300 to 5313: 5303.47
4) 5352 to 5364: 5355.01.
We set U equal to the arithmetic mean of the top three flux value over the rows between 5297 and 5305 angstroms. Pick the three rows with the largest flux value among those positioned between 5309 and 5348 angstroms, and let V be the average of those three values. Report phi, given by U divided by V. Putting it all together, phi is 0.90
